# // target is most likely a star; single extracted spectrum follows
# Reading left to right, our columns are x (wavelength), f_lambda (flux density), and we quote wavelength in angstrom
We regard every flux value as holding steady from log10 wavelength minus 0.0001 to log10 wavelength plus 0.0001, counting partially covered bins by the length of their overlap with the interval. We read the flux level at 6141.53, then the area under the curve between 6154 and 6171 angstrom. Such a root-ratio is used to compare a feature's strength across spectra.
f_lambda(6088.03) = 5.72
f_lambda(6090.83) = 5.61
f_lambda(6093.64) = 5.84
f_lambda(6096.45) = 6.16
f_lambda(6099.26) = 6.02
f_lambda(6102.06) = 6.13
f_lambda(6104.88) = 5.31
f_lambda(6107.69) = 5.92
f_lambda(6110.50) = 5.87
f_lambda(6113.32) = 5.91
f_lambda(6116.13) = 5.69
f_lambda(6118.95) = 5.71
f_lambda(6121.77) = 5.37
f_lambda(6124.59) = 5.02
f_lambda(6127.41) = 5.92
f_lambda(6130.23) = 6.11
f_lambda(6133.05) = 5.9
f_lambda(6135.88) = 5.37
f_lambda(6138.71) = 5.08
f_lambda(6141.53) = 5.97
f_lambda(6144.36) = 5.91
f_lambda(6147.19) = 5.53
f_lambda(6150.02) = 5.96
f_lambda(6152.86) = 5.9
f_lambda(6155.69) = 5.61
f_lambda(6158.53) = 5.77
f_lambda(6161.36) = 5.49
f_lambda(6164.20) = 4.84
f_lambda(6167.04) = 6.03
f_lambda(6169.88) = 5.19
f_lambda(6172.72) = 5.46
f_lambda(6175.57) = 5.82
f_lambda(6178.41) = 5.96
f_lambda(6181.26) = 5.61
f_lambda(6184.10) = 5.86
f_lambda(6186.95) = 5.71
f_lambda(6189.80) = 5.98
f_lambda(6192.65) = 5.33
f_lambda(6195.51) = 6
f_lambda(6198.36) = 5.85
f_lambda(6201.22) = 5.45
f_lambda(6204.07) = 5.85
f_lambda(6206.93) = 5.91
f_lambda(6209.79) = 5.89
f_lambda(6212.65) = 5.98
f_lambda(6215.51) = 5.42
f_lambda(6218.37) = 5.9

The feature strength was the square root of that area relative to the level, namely 4.0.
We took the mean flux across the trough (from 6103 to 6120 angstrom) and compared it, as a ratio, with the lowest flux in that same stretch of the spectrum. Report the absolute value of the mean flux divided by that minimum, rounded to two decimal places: 1.08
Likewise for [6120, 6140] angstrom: 1.10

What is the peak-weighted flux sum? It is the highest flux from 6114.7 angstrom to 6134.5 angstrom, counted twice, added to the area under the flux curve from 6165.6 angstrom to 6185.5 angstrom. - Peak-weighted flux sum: 126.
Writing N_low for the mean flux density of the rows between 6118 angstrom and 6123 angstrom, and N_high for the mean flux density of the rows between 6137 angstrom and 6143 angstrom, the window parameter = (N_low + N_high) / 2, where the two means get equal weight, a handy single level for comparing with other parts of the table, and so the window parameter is 5.53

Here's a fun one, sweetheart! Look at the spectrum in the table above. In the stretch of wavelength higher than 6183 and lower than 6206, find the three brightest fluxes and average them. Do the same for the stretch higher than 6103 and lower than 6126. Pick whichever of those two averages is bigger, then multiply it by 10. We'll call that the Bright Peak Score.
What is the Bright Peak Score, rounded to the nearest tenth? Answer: 59.5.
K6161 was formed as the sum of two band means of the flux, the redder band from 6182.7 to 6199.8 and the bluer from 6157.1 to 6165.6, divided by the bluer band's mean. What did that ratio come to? 2.08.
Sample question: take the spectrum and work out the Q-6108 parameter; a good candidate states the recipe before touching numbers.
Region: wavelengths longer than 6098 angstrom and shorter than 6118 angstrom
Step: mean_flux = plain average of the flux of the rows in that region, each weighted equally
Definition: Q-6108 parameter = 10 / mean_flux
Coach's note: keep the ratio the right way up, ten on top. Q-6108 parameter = 1.71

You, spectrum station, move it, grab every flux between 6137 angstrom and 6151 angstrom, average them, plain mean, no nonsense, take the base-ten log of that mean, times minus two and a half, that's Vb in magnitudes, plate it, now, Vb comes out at -1.89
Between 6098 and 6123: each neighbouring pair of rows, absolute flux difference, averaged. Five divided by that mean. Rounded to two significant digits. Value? 18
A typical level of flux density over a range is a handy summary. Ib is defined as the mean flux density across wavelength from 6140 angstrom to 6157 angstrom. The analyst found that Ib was 5.81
